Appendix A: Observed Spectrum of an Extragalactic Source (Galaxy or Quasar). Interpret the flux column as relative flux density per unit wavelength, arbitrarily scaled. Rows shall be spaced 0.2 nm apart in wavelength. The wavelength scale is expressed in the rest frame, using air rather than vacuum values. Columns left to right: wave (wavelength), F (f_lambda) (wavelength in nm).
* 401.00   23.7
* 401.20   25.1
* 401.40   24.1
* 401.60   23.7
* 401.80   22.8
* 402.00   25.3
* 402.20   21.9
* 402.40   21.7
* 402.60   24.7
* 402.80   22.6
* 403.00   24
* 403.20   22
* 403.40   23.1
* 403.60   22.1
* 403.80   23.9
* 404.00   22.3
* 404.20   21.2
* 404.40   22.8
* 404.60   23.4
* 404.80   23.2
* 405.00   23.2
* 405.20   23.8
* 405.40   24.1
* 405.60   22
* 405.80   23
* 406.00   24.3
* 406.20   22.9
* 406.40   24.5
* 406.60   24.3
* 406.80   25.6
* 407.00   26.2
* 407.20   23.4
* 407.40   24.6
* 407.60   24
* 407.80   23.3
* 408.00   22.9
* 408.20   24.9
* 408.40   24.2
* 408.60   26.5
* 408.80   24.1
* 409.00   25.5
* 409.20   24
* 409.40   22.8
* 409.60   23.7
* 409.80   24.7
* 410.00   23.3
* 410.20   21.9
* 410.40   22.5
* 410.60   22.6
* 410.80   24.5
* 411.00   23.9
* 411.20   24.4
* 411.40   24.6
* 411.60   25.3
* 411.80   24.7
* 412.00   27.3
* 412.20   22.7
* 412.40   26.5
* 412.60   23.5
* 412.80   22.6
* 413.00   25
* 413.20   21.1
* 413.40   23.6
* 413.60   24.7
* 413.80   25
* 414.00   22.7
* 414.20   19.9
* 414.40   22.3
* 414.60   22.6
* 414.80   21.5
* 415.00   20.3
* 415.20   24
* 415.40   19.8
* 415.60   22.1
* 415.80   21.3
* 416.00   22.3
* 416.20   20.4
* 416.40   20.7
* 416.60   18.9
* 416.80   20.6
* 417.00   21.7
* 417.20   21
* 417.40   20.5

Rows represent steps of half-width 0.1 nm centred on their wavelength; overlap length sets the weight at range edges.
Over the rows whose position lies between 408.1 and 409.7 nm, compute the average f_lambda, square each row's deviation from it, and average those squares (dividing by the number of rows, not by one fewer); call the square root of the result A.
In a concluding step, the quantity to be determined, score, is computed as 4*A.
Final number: 4.3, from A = 1.07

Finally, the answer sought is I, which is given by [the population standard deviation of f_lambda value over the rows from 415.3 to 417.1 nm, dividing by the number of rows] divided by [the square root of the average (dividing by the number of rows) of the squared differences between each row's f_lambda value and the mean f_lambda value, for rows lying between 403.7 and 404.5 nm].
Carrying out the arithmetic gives 1.1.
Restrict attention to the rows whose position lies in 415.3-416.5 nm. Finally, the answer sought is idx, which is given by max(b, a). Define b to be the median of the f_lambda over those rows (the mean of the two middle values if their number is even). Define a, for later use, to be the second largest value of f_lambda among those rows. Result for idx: 22.1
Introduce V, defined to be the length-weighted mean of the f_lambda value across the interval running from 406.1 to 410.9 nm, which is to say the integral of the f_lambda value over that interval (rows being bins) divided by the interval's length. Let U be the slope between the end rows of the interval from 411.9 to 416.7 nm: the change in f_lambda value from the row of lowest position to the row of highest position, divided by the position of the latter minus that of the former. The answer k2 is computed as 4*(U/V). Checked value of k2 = -0.30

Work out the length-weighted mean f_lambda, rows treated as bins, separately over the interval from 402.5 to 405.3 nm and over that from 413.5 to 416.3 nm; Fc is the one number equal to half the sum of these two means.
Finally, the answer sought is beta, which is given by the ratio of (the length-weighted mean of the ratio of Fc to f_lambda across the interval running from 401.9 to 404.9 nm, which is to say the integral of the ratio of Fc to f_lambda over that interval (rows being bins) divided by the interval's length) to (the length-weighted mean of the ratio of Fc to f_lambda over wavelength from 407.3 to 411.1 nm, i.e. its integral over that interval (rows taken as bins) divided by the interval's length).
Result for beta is 1.04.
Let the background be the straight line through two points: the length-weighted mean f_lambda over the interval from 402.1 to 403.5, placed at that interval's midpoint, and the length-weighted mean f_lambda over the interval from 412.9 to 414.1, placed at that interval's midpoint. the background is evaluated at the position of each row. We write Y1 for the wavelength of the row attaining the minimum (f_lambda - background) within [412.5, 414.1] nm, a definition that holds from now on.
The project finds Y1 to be 413.20 nm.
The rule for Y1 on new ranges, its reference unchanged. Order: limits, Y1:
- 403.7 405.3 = 404.20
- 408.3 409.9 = 409.40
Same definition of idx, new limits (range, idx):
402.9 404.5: 23.9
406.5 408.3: 25.6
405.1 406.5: 24.3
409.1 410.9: 24.5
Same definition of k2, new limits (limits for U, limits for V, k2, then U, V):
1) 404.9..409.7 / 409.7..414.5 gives 0.02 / 0.1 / 23.7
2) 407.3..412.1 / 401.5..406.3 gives 0.10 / 0.6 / 23.1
